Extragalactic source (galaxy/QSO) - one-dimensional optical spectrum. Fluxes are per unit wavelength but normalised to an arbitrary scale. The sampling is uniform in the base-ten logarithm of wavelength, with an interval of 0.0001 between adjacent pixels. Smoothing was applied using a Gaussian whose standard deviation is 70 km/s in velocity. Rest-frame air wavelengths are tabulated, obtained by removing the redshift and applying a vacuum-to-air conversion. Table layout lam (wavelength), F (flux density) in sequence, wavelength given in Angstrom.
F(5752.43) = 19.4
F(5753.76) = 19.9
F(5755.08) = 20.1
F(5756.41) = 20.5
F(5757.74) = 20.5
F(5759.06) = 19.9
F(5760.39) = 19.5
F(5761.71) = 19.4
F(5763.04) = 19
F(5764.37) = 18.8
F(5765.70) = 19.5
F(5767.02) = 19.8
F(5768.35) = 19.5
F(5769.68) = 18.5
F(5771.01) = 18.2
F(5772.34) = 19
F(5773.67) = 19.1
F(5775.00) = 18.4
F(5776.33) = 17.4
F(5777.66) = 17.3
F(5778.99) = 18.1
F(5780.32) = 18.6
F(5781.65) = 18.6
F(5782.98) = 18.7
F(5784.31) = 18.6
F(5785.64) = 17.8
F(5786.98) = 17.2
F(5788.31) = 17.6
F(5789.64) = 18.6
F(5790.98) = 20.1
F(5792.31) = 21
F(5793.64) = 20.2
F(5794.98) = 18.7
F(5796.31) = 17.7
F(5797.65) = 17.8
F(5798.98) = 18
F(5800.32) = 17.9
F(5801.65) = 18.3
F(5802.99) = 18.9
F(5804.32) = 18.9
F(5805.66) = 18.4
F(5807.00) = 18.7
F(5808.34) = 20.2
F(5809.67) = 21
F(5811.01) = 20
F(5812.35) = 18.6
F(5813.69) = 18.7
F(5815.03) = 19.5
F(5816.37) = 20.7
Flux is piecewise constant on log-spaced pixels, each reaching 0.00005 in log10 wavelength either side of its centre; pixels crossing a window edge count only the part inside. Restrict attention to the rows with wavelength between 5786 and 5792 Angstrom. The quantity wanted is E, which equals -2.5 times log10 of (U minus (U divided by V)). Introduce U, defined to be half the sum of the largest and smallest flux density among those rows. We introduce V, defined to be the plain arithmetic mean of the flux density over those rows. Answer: -3.12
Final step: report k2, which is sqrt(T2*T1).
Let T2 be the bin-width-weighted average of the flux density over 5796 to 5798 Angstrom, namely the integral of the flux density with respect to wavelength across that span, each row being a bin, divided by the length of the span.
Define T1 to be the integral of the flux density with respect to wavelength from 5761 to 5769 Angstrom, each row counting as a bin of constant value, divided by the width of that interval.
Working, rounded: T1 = 19.3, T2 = 17.7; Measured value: 18.5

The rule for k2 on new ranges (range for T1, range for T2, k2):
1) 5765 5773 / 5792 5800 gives 18.9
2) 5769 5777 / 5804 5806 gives 18.5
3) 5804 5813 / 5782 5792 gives 18.9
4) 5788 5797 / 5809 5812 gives 19.7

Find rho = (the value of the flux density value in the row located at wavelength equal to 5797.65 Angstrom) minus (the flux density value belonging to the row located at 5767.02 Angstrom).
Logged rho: -2.0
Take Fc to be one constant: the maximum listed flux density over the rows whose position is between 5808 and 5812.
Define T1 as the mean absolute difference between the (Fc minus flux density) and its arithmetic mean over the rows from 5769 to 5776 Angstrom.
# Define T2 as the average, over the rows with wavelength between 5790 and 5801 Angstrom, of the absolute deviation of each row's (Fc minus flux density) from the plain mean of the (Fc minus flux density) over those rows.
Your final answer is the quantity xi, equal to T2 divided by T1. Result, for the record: 3.45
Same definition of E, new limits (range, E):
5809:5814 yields -3.18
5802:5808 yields -3.12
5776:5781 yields -3.07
